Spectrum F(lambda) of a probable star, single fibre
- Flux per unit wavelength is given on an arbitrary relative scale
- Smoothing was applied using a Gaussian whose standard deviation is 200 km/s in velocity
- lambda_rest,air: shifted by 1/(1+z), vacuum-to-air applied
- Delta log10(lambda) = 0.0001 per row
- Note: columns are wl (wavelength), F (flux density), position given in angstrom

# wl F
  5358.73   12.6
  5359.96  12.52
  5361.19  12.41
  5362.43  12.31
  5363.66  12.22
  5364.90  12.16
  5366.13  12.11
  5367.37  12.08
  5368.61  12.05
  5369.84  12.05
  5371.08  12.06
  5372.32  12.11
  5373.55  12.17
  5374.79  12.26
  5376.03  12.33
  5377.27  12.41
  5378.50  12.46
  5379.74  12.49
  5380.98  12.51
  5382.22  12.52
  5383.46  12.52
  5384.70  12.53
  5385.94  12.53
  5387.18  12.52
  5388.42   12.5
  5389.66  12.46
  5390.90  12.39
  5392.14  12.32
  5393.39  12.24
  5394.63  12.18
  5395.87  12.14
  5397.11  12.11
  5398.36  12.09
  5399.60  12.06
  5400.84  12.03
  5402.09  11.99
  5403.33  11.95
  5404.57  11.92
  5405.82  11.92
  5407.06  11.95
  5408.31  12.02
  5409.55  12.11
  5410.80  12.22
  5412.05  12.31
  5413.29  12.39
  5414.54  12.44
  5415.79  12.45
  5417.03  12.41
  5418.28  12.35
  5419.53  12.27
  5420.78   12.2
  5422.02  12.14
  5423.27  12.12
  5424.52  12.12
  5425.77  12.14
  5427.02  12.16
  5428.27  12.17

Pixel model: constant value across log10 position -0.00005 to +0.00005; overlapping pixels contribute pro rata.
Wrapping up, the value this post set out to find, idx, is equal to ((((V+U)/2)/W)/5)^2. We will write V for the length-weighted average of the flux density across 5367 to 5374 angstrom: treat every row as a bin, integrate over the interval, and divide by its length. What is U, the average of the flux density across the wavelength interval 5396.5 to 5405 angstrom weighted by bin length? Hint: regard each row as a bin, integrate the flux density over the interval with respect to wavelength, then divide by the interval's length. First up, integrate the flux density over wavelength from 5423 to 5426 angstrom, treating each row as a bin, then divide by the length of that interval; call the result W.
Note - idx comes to 0.0396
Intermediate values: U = 12.0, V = 12.09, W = 12.1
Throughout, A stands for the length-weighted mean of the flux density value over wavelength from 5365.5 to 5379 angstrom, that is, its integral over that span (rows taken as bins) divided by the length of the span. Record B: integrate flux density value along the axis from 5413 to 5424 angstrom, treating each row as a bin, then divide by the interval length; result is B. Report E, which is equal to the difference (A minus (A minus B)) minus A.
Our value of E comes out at 0.11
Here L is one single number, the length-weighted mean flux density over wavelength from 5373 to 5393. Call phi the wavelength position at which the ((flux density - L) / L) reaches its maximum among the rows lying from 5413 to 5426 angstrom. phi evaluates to 5415.79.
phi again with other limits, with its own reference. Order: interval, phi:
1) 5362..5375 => 5362.43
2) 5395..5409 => 5395.87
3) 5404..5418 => 5415.79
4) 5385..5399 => 5385.94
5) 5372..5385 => 5384.70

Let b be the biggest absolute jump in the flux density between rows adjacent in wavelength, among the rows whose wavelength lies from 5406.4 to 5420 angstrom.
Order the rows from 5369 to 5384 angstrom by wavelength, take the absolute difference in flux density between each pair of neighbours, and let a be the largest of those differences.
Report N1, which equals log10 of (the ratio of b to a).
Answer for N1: 0.09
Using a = 0.090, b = 0.110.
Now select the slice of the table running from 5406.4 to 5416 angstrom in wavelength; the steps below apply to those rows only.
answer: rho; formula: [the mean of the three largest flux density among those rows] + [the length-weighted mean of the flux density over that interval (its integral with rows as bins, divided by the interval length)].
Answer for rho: 24.6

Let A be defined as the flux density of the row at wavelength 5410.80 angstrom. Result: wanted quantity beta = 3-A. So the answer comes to -9.22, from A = 12.22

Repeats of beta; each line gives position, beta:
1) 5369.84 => -9.05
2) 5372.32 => -9.11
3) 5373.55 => -9.17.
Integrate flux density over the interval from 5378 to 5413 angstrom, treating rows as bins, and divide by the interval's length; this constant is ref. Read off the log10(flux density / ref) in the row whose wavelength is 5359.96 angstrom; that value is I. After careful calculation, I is 0.0095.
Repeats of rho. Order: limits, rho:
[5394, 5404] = 24.2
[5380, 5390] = 25.0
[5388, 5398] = 24.7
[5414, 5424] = 24.7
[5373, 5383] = 24.9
